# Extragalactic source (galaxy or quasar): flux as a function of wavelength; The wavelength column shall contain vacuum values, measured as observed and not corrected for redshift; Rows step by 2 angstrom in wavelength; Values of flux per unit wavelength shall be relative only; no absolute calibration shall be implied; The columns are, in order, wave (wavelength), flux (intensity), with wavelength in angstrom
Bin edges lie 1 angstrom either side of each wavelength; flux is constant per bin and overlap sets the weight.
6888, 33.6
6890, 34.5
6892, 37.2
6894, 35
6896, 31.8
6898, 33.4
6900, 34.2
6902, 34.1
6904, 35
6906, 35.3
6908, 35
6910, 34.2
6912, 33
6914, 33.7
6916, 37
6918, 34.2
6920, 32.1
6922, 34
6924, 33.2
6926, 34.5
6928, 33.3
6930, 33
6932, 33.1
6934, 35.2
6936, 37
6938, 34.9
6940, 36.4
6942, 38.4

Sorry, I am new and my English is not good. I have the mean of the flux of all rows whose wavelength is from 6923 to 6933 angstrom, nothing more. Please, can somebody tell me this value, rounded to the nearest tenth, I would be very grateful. 33.4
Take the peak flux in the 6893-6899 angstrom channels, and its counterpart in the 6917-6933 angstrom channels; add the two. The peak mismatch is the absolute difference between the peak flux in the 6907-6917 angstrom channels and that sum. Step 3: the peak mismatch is 32.50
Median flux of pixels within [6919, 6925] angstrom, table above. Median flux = 33.2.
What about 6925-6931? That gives 33.3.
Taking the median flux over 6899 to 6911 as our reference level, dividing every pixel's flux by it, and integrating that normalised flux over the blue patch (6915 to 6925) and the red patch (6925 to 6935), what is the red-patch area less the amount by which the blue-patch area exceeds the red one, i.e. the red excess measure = 10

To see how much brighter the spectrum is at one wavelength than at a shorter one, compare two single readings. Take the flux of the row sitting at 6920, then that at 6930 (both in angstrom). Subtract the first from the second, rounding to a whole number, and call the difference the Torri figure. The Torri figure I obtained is 1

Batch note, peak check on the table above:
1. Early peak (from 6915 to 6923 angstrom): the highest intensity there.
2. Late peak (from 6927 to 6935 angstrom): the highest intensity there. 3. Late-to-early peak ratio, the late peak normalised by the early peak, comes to 0.95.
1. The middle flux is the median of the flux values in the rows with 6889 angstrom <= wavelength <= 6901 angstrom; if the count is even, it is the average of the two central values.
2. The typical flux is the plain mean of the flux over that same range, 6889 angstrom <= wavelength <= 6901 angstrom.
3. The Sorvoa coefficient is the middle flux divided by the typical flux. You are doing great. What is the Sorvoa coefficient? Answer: 1.00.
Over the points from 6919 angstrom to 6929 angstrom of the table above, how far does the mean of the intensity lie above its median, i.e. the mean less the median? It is 0.12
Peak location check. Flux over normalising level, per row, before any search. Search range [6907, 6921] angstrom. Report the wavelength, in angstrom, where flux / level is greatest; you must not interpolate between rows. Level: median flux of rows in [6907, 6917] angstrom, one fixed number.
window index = 6916 angstrom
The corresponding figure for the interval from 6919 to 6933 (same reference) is 6926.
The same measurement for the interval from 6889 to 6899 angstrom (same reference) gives 6892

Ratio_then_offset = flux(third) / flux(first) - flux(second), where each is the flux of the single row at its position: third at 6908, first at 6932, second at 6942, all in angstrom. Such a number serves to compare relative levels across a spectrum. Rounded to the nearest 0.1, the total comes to -37.3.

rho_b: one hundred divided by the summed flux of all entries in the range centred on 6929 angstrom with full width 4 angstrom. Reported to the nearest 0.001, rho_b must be 1.508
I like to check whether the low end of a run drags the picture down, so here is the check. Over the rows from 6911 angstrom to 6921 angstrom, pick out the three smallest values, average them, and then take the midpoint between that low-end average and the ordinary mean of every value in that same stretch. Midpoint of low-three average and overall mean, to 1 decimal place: 33.5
